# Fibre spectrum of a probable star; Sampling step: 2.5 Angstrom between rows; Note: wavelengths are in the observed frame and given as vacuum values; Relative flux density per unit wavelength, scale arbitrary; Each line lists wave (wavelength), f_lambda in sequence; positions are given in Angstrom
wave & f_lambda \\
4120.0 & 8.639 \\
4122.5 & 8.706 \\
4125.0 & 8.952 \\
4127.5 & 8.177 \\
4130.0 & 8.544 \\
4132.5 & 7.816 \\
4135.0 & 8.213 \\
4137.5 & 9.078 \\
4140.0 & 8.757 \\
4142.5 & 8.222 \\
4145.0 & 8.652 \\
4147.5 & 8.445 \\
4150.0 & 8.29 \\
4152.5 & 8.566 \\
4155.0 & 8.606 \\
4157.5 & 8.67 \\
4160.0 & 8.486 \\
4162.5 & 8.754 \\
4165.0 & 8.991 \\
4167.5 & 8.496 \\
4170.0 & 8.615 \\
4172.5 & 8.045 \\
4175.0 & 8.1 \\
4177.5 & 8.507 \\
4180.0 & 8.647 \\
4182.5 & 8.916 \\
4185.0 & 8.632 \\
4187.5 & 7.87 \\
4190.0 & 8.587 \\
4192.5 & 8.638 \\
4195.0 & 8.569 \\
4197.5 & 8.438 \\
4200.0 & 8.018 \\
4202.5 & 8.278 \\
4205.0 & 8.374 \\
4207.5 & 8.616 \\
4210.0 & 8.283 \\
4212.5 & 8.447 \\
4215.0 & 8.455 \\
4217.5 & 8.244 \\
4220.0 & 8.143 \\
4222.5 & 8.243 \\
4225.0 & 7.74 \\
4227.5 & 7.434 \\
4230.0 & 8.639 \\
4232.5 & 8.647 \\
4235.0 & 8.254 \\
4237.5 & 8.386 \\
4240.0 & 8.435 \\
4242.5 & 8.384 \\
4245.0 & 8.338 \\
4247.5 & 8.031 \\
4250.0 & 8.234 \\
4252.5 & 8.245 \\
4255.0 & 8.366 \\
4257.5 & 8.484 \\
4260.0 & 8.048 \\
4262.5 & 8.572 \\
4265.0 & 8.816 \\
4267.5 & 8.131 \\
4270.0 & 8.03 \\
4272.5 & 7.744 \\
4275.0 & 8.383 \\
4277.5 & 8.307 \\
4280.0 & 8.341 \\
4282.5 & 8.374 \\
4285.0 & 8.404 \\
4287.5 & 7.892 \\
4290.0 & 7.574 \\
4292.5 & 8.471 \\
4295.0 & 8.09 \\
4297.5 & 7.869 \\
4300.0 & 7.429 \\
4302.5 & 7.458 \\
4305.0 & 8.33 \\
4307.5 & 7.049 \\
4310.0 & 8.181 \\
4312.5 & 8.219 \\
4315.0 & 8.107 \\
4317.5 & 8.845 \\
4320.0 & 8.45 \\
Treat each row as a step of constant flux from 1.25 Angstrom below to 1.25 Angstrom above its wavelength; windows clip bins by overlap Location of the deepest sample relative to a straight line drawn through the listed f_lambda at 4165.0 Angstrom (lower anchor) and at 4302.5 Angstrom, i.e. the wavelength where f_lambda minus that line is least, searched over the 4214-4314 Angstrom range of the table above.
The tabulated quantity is 4227.5 Angstrom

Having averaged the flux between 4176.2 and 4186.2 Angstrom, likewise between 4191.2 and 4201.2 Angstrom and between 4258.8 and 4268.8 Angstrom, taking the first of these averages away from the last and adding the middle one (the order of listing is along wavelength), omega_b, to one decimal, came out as 8.1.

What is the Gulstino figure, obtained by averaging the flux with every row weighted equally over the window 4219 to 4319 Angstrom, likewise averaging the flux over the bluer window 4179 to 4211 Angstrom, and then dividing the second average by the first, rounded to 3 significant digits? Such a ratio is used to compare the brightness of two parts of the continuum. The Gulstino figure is 1.03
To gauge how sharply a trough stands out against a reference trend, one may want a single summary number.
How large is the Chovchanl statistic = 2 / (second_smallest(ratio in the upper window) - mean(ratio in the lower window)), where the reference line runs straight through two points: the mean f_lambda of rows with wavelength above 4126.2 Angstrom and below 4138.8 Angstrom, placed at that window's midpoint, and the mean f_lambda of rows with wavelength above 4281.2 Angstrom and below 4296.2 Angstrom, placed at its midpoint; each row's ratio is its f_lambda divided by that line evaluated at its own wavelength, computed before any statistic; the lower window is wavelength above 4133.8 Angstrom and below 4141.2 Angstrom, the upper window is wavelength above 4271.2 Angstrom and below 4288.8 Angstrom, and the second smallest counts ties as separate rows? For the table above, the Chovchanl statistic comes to -29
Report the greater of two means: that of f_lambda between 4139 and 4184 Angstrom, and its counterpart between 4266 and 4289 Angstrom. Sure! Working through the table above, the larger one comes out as 8.54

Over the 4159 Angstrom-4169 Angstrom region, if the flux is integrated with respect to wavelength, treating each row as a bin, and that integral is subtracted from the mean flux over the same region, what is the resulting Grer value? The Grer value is -78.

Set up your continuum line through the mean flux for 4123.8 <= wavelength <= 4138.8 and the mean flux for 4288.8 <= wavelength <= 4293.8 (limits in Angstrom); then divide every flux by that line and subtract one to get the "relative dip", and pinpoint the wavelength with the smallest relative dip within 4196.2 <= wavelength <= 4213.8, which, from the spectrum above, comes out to 4200.0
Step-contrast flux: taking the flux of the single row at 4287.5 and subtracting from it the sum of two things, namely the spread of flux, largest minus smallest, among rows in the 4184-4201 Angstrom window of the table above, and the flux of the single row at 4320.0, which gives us -1.3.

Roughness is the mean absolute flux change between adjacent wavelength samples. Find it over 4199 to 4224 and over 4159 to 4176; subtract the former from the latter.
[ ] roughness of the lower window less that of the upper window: 0.12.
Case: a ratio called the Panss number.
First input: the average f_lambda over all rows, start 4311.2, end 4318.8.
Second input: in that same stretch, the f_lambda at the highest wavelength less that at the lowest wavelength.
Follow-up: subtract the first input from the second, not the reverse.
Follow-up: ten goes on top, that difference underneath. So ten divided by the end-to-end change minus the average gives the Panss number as -1.29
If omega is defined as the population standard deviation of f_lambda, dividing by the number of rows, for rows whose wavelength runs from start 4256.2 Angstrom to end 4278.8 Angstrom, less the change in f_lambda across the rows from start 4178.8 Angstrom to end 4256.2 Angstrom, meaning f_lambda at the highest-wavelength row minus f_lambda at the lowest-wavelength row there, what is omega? 0.6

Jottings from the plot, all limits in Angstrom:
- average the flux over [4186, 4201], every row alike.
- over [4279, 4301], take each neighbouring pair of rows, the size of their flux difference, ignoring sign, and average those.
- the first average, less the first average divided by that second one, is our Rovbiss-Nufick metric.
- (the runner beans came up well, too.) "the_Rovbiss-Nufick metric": -15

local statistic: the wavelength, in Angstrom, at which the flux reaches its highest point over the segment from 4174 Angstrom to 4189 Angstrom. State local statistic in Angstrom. 4182.5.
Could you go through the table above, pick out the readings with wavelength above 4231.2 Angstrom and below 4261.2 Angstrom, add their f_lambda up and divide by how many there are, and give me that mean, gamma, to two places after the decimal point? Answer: 8.32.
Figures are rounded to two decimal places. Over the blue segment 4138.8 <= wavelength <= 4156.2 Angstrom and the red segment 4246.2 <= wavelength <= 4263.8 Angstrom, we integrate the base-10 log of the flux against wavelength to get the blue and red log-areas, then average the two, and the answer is 16.17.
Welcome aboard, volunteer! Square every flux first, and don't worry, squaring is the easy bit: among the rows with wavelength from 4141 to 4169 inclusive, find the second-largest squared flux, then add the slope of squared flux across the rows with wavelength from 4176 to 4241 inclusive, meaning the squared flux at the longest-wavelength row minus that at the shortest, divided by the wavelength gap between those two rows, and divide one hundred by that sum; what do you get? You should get 1.31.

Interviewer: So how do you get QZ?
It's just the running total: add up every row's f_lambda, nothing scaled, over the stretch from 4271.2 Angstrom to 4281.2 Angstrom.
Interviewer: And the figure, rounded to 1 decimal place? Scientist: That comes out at 32.8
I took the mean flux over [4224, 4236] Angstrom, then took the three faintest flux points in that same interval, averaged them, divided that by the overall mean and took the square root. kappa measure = 0.979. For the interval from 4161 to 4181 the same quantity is 0.982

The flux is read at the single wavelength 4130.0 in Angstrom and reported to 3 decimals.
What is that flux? 8.544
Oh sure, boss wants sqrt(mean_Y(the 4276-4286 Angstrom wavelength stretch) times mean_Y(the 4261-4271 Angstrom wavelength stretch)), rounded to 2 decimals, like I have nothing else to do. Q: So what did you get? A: 8.37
